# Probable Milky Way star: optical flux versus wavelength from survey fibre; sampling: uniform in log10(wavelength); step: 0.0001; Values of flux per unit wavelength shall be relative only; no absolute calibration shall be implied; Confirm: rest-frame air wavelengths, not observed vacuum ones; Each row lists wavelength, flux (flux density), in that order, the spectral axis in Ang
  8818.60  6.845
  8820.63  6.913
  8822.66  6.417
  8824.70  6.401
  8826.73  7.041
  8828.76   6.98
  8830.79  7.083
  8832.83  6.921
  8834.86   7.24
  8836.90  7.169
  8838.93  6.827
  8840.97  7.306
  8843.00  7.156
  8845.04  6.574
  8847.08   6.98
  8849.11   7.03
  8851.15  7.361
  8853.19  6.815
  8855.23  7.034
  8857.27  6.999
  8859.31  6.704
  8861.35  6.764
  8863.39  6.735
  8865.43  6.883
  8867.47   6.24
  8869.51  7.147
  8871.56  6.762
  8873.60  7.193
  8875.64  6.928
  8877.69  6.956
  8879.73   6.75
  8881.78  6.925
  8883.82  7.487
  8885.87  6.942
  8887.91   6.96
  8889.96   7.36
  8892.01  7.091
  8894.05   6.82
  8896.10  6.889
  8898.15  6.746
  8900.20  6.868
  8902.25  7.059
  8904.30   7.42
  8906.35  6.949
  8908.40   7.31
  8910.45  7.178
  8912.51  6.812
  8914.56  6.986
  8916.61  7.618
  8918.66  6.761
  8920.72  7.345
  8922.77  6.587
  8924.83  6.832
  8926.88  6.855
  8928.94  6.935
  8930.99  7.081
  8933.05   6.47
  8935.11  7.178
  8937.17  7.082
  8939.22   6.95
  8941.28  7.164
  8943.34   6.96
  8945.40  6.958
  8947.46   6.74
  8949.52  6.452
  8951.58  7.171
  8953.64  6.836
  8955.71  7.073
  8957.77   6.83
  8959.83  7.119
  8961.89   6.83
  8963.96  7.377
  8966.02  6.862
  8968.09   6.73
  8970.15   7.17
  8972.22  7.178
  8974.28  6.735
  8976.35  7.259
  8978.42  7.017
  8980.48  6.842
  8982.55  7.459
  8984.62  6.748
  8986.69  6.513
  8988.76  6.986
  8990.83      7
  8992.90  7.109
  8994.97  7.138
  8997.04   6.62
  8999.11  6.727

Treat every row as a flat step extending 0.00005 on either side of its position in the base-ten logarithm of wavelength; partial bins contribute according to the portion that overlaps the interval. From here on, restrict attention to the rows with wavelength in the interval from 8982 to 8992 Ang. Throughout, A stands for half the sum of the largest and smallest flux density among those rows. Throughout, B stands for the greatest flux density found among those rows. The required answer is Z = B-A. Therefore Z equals 0.473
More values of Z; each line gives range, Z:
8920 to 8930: 0.379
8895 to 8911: 0.337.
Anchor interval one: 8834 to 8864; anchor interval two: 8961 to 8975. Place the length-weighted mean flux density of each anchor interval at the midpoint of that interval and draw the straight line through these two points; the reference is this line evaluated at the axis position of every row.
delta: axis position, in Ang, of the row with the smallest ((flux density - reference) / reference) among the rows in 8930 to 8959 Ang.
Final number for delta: 8949.52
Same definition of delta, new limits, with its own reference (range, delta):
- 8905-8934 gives 8933.05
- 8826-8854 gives 8845.04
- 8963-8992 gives 8986.69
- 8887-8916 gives 8898.15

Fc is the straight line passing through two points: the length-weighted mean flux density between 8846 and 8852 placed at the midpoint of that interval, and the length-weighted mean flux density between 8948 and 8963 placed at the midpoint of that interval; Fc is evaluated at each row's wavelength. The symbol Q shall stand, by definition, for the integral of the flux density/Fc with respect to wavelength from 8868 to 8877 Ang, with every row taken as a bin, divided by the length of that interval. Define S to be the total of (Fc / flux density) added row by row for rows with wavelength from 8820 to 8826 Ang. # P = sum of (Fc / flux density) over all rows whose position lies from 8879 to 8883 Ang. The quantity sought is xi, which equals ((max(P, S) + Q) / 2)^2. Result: 5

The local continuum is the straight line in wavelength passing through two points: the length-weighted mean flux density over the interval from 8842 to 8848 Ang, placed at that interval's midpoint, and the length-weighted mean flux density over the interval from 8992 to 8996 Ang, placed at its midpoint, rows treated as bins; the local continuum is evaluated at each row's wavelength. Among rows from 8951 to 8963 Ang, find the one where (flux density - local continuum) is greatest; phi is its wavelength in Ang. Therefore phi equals 8951.58 Ang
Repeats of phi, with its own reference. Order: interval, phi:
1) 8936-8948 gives 8941.28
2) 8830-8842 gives 8840.97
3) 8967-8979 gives 8976.35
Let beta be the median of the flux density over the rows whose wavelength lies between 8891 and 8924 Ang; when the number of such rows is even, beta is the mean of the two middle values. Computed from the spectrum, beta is 6.97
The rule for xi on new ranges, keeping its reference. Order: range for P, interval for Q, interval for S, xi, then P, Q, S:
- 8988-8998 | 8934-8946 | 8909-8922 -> 12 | 4.9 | 1.02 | 6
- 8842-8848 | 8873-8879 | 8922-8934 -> 13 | 3.1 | 0.99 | 6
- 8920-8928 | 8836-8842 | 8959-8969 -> 9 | 4.0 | 1.00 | 5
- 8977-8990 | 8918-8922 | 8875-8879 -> 12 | 5.9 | 1.01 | 2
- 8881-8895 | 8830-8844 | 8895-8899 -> 16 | 7.0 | 0.99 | 2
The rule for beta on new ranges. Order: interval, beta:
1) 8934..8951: 6.96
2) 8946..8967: 6.85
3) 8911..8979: 6.96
